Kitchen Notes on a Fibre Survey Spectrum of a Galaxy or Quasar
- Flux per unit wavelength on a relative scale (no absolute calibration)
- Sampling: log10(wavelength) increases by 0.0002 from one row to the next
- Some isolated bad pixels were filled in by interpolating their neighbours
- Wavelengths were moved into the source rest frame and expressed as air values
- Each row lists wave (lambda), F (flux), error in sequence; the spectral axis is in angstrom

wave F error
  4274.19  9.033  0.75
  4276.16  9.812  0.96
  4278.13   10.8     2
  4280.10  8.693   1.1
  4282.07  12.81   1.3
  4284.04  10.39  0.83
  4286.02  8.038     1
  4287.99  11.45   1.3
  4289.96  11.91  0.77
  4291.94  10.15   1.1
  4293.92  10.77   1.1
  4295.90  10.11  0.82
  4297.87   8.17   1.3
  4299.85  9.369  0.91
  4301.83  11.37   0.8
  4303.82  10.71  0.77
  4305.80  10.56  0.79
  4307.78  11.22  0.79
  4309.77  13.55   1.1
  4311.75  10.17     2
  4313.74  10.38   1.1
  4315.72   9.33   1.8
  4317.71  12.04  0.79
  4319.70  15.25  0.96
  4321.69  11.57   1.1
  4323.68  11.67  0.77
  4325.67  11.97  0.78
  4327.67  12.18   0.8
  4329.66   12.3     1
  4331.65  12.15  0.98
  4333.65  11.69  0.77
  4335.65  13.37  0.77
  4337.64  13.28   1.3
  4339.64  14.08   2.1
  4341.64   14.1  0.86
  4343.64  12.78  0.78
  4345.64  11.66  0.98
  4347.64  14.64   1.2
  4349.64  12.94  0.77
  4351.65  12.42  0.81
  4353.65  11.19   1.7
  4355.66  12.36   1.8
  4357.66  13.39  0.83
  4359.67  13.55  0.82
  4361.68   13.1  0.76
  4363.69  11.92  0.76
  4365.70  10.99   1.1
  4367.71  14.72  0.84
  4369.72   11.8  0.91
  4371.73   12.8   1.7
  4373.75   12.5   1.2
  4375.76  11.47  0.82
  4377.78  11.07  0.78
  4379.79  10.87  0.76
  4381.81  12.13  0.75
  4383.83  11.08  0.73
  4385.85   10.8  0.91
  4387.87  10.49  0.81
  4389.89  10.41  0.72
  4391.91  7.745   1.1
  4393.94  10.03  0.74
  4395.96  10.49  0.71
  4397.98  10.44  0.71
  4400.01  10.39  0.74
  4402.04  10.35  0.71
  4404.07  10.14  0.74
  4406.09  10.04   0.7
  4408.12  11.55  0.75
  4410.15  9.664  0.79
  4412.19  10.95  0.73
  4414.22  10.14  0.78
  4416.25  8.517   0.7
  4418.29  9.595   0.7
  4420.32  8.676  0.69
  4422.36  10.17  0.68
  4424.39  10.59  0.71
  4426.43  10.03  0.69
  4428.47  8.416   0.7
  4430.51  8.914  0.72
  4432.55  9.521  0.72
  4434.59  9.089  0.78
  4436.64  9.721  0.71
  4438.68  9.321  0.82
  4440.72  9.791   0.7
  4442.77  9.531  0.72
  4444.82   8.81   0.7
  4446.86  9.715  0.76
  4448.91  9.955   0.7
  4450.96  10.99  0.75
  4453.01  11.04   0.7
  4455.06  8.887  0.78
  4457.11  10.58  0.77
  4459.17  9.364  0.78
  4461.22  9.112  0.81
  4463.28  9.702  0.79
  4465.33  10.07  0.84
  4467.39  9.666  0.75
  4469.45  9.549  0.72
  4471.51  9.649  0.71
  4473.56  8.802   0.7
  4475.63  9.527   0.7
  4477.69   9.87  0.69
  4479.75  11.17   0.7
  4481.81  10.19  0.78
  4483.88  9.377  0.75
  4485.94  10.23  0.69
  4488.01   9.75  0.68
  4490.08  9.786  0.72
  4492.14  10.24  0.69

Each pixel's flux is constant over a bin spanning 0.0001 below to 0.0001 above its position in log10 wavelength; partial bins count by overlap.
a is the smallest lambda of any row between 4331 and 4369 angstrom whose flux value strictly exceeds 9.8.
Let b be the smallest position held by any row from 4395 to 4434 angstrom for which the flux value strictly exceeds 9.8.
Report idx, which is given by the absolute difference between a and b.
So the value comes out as 64.3 angstrom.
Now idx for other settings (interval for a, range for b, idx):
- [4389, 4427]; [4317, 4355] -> 72.2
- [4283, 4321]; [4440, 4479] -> 164.9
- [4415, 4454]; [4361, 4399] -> 60.7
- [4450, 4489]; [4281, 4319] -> 168.9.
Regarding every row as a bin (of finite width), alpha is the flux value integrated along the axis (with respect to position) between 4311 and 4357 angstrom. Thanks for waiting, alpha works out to 568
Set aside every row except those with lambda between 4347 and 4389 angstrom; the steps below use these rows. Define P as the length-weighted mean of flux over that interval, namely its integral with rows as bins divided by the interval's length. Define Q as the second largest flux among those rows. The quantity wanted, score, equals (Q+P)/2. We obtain 13.4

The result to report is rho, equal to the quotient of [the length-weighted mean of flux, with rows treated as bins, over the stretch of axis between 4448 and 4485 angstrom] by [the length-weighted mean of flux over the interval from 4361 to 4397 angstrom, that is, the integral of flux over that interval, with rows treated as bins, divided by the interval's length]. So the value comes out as 0.87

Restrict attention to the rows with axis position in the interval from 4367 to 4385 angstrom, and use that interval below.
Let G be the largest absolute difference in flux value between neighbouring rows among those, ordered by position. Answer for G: 2.9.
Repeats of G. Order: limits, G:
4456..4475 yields 1.2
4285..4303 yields 3.4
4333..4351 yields 3.0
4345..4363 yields 3.0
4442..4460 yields 2.2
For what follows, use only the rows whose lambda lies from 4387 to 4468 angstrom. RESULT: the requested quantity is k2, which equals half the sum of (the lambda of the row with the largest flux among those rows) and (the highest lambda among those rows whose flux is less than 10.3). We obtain 4437.8 angstrom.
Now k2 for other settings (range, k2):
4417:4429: 4426.4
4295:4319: 4312.7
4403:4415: 4411.2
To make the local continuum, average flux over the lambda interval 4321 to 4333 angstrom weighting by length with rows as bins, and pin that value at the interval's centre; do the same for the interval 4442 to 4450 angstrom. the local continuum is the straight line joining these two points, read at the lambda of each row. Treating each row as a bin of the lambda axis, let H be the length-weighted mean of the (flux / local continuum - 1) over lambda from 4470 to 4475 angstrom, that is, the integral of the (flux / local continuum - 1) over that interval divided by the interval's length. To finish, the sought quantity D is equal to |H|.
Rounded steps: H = 0.03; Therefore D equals 0.03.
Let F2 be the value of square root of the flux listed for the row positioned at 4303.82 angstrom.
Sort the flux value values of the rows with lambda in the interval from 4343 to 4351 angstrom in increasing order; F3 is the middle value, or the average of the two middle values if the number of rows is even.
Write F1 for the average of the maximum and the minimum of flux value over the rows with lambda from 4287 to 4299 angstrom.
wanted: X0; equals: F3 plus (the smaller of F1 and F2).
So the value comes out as 16.1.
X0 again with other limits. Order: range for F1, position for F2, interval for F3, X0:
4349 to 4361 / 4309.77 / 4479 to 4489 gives 13.9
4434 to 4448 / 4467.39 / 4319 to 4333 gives 15.3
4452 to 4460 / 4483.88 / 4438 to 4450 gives 12.7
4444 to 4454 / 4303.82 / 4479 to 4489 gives 13.5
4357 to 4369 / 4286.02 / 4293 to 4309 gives 13.5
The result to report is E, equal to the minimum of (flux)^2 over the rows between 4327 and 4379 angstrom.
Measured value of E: 121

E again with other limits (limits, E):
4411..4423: 73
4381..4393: 60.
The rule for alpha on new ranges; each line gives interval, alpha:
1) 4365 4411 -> 504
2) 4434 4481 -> 458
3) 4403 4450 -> 455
